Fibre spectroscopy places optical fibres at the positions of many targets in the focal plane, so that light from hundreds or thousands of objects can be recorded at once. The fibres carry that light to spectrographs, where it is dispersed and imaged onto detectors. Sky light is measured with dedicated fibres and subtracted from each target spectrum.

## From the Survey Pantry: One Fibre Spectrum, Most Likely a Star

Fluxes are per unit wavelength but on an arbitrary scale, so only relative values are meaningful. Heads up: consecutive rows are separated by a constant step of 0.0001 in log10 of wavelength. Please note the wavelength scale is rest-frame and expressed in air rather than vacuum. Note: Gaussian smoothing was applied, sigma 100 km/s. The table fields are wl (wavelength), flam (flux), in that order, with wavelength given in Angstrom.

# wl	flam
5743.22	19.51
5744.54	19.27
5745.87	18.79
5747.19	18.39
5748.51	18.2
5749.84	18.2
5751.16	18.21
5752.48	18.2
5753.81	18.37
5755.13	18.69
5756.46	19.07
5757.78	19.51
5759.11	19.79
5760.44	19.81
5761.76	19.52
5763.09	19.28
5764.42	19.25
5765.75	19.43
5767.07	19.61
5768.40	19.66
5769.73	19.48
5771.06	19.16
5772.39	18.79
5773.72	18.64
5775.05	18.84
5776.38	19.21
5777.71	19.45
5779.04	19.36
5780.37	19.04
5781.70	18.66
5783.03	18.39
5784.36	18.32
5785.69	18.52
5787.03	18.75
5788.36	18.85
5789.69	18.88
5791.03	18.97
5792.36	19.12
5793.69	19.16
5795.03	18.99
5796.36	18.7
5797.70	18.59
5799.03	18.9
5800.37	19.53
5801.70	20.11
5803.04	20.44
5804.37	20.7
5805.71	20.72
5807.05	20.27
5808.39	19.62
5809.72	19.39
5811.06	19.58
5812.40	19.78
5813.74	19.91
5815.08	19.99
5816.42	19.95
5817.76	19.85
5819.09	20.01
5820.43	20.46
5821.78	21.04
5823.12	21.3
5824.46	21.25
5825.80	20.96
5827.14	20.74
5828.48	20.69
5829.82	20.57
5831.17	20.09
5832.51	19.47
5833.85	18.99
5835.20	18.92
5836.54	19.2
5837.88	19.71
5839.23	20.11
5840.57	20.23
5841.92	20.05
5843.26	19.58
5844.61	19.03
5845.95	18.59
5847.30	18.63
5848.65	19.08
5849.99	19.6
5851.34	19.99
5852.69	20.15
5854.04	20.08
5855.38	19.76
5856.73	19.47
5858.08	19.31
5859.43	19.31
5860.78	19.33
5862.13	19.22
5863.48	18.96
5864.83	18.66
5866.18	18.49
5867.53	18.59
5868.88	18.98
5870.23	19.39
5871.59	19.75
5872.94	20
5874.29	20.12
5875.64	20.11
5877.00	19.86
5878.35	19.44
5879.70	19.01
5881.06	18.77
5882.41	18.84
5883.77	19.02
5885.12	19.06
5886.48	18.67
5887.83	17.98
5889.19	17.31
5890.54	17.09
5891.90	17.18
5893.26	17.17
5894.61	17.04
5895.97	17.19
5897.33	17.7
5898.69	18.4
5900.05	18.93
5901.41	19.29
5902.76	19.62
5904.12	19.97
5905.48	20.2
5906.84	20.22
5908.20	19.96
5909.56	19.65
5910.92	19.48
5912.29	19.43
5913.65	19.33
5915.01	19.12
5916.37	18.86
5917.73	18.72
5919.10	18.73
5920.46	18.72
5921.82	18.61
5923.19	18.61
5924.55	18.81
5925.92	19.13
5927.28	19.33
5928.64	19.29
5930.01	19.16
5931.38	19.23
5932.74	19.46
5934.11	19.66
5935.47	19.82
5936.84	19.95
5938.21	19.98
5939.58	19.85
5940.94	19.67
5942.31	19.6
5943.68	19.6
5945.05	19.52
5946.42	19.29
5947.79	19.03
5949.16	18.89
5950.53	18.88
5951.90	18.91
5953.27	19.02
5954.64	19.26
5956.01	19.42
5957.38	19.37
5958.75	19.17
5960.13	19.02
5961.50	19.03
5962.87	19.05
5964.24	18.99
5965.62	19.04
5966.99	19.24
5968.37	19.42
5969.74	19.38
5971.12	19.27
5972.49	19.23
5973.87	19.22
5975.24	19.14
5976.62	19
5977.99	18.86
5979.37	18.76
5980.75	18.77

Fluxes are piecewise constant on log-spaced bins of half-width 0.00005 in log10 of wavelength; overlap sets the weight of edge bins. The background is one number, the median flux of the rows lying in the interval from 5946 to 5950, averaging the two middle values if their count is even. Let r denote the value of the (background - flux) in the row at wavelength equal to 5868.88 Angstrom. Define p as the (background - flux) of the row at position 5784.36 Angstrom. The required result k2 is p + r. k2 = 0.8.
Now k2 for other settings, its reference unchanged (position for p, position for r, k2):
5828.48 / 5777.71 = -2.1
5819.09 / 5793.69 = -1.1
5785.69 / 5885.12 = 0.5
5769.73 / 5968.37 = -0.8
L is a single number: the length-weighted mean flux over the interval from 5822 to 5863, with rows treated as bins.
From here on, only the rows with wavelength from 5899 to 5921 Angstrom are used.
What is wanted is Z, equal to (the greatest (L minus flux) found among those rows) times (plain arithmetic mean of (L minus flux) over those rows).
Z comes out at 0.4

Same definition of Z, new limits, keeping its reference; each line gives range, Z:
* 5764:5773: 0.5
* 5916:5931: 1.0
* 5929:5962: 0.4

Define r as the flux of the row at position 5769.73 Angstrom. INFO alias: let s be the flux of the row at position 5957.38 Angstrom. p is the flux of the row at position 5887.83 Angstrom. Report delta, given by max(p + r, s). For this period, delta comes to 37.5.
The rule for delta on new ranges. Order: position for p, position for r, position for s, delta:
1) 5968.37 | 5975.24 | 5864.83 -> 38.6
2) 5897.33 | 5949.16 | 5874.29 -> 36.6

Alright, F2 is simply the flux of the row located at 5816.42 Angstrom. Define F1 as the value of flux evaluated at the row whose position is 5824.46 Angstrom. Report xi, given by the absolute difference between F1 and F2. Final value 1.30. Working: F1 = 21.25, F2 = 19.95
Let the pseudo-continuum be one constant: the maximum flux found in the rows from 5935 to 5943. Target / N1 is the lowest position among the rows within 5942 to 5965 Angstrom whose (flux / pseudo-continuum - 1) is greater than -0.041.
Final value 5942.31 Angstrom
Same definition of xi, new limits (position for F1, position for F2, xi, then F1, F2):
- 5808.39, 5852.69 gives 0.53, 19.62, 20.15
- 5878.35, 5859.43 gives 0.13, 19.44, 19.31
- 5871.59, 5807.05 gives 0.52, 19.75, 20.27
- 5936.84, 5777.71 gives 0.50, 19.95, 19.45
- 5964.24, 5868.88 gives 0.01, 18.99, 18.98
